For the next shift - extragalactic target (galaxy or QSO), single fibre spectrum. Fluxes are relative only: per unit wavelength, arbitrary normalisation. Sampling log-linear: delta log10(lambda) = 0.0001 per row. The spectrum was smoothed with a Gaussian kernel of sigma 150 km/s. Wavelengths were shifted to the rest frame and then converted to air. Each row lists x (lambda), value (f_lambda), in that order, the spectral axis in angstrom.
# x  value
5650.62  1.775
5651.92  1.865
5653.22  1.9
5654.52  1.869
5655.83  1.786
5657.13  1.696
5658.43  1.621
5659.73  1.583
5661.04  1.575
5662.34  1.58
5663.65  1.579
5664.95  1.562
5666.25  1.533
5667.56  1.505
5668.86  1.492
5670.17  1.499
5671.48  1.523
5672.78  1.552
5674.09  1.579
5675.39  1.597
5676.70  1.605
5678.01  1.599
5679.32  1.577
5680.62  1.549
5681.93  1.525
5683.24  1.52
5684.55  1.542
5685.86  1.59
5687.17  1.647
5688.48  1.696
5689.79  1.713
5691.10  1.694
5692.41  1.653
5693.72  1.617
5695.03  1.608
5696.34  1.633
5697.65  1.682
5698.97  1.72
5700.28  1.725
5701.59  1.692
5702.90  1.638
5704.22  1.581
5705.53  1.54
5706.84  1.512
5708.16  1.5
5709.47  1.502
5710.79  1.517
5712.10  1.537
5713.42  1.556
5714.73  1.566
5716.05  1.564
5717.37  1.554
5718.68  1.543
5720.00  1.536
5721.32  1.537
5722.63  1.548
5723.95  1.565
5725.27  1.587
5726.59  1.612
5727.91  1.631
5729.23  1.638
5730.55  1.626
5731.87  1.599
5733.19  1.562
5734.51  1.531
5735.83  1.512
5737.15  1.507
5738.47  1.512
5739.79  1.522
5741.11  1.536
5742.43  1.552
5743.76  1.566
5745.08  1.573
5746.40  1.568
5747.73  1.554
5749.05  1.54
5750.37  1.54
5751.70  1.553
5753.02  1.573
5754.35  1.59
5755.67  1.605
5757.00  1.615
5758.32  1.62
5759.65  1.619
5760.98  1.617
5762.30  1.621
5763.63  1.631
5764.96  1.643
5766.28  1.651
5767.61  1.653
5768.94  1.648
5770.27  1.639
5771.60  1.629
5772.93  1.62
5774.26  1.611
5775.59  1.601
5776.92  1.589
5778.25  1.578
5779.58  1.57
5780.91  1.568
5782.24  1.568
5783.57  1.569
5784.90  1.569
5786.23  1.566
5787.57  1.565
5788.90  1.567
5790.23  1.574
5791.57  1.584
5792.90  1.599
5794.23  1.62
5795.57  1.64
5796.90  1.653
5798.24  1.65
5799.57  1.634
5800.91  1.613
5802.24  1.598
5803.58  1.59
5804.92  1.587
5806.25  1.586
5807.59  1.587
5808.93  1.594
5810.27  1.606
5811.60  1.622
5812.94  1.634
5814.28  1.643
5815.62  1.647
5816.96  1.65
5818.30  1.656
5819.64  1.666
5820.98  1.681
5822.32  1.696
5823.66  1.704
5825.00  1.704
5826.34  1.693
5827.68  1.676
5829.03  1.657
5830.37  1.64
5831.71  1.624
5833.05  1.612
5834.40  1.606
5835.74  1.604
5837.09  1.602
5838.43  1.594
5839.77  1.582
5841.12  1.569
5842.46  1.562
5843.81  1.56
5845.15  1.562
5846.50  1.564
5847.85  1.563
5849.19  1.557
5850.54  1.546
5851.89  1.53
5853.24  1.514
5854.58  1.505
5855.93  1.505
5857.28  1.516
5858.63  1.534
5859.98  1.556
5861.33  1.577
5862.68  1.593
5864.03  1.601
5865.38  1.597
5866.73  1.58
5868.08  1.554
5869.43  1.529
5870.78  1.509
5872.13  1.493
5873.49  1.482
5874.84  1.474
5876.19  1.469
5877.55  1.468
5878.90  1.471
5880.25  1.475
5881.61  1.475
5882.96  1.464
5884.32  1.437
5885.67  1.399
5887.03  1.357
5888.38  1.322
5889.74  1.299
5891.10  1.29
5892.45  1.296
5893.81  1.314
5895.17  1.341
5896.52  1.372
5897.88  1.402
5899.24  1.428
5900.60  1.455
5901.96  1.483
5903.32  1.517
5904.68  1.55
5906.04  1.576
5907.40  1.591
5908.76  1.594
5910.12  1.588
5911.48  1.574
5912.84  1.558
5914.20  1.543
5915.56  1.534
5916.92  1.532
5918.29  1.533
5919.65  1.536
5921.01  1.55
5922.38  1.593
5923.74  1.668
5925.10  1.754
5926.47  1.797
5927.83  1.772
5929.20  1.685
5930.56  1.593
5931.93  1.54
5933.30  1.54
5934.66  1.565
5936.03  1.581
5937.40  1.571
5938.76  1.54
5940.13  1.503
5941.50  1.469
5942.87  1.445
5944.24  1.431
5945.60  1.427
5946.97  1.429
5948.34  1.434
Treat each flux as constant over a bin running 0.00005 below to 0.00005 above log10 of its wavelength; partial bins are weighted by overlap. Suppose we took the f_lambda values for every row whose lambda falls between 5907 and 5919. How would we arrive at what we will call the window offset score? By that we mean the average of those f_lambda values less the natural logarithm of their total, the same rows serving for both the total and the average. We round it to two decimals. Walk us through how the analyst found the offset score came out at -1.08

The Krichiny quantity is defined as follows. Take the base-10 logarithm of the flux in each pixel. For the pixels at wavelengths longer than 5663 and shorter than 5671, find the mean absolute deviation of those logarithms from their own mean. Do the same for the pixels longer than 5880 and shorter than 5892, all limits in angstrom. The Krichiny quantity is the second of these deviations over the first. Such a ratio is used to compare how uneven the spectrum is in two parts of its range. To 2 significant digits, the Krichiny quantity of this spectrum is 2.5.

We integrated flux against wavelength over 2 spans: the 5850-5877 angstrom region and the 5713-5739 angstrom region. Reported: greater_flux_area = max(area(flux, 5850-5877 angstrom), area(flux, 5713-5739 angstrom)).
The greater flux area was 41.4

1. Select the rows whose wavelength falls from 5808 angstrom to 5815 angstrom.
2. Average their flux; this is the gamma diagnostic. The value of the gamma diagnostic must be 1.62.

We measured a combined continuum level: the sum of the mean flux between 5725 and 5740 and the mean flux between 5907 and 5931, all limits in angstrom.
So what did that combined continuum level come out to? 3.18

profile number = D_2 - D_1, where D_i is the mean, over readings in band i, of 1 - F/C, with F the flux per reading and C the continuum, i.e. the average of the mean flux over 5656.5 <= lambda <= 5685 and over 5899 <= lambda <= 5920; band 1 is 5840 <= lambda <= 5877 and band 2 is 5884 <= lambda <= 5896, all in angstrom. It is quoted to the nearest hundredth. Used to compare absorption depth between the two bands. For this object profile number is 0.13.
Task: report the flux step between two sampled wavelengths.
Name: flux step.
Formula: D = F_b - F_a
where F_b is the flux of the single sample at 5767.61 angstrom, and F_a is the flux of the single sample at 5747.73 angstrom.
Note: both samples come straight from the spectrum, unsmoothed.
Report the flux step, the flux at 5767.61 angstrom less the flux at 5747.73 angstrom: 0.10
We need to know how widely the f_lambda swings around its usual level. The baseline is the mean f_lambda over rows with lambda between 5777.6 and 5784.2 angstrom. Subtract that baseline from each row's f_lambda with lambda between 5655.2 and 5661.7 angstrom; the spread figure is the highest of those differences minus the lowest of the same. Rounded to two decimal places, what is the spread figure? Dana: 0.21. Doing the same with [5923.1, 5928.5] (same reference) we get 0.13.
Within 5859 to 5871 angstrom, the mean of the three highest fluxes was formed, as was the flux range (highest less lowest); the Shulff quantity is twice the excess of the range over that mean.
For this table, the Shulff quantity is -3.01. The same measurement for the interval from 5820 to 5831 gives -3.27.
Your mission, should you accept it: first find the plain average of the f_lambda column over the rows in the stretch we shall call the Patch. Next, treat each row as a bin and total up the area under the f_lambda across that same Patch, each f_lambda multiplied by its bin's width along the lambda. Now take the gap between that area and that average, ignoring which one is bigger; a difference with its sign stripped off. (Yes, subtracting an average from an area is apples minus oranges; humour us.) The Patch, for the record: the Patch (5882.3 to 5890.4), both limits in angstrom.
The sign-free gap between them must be 9.8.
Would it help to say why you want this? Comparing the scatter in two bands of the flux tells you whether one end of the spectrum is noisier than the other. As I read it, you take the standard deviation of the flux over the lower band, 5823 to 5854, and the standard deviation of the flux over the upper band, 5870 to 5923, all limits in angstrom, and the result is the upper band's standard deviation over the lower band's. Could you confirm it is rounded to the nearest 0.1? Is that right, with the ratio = 1.7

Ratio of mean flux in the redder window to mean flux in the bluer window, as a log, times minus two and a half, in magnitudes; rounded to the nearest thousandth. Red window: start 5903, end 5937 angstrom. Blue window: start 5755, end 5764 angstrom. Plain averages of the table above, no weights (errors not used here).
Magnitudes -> 0.016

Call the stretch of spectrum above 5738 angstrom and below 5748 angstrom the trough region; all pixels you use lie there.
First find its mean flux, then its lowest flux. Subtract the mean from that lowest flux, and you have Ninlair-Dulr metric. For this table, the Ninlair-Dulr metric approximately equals -0.036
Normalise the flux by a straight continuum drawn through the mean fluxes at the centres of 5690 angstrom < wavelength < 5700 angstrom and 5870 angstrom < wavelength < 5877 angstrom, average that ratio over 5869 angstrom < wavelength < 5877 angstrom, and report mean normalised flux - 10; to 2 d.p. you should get -9.00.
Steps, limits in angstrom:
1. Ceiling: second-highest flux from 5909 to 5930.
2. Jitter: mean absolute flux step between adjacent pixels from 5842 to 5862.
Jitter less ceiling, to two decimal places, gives -1.76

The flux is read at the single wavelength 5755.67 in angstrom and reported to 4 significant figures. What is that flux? 1.605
